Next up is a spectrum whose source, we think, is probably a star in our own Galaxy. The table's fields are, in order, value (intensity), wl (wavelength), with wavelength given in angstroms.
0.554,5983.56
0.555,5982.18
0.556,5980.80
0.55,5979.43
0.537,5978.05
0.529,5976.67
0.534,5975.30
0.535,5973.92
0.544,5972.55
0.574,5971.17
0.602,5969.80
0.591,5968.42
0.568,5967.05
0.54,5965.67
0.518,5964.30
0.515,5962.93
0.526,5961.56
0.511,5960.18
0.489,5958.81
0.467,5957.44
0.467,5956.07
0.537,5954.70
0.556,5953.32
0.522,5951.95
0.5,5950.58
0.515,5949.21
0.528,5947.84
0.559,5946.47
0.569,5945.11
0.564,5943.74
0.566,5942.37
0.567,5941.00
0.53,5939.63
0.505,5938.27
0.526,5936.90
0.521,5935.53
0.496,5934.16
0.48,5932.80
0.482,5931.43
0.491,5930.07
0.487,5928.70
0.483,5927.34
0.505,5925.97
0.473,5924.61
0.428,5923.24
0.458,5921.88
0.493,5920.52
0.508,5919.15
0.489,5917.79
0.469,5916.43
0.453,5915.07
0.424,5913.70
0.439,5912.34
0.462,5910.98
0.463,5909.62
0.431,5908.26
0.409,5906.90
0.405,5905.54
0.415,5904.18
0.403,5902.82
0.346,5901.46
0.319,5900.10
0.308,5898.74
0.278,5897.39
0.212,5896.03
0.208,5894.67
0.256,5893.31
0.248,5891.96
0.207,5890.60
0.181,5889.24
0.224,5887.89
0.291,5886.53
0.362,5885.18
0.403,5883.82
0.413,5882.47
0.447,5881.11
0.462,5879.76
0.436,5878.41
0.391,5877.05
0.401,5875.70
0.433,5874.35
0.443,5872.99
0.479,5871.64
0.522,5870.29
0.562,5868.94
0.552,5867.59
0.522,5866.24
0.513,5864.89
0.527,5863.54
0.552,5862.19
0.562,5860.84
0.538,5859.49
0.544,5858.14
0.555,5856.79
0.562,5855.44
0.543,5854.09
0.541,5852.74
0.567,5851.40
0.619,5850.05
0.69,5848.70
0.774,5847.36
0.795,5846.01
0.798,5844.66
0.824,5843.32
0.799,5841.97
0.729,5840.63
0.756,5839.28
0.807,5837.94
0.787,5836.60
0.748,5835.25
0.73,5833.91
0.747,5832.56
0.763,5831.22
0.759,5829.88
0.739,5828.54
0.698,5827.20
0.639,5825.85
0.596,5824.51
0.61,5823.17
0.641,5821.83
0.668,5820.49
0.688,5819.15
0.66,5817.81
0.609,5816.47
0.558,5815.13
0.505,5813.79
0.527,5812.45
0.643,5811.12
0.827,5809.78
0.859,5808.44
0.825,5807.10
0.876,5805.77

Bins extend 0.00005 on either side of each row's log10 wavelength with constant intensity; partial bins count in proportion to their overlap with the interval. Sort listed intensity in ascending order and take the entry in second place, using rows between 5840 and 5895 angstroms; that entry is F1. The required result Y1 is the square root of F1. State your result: 0.455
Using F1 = 0.207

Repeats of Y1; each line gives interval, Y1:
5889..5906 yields 0.455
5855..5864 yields 0.733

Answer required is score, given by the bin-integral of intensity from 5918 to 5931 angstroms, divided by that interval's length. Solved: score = 0.48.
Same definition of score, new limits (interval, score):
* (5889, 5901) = 0.25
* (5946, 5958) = 0.52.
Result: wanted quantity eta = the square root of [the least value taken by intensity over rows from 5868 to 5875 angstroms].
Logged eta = 0.66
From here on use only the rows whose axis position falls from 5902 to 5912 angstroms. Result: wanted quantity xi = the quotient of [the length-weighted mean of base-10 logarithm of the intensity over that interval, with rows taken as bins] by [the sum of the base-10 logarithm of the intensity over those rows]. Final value 0.143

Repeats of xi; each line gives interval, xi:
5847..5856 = 0.145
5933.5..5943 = 0.143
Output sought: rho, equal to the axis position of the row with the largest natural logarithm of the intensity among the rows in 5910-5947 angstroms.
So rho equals 5945.11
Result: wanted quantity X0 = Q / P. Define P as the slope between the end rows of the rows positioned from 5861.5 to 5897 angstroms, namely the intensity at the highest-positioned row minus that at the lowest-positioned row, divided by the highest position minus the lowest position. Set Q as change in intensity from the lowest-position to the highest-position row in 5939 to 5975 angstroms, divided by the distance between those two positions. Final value 0.0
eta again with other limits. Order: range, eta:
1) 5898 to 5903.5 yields 0.55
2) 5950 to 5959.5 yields 0.68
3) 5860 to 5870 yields 0.72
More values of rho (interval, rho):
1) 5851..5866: 5851.40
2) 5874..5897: 5879.76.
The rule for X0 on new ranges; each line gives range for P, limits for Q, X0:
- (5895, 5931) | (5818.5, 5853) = -0.5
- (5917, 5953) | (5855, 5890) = -11.7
